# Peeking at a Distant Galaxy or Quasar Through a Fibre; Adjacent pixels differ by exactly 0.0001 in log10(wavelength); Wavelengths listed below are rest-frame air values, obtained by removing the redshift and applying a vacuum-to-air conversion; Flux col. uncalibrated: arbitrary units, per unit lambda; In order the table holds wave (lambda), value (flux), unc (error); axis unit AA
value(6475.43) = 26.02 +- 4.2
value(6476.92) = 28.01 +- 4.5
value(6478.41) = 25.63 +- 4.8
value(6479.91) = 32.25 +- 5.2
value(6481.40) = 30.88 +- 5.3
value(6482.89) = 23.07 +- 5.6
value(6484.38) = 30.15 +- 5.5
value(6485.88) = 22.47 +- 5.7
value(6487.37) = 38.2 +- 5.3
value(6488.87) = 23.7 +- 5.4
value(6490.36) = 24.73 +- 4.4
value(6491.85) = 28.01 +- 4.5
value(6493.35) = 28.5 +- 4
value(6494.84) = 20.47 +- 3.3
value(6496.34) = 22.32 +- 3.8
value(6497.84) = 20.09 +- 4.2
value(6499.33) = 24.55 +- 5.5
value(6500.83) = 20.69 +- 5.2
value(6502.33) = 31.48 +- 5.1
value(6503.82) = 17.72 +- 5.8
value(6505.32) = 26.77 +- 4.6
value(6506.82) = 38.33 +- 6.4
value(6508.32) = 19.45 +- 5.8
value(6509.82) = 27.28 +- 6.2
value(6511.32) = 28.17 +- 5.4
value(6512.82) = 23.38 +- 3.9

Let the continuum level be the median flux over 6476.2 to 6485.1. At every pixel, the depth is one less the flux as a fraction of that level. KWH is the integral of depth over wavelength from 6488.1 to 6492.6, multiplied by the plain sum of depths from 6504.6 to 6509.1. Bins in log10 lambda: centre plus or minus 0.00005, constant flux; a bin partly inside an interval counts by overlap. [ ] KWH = 0.051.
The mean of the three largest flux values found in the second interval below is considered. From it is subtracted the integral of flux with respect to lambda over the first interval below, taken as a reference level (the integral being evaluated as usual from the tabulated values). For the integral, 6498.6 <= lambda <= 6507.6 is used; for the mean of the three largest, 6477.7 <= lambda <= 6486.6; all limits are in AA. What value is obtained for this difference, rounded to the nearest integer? -208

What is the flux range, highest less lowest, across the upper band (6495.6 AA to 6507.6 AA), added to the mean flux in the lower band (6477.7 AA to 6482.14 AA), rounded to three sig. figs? 50.2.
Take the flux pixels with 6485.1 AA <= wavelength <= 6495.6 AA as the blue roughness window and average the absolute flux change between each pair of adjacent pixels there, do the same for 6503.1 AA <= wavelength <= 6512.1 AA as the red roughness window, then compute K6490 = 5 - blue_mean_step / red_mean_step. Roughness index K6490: 4.26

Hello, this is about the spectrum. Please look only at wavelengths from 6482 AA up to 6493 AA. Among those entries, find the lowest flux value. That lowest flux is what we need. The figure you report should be 22.47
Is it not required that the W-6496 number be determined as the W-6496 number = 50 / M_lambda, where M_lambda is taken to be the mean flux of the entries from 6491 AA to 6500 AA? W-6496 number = 2.08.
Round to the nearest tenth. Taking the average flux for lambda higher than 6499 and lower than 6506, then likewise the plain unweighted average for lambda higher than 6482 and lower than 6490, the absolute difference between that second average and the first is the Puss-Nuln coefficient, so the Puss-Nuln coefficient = 3.3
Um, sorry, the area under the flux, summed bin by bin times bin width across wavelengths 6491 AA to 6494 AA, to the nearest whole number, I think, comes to 84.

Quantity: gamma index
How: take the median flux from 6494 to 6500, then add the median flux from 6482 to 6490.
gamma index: 45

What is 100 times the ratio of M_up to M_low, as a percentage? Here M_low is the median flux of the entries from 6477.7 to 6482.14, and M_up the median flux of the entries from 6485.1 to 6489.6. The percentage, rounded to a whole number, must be 77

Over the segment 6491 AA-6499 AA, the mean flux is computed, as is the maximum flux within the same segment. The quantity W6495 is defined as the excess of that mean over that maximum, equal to -4.6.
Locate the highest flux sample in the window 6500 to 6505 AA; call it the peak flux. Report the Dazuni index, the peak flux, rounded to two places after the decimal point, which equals 31.48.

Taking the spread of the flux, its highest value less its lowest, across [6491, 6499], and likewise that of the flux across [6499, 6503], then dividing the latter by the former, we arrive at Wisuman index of 1.3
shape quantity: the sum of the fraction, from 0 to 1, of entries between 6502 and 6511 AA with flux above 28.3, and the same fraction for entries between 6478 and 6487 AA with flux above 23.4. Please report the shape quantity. 1.0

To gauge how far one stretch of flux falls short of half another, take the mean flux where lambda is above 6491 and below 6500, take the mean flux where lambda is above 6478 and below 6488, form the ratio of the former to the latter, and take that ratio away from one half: -0.33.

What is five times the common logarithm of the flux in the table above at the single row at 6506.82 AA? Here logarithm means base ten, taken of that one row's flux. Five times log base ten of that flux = 7.9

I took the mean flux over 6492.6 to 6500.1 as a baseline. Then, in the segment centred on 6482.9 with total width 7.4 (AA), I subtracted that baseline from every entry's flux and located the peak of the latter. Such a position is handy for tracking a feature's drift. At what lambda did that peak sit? 6479.91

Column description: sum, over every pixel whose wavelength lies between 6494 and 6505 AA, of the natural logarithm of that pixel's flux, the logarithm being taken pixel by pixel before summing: 21.7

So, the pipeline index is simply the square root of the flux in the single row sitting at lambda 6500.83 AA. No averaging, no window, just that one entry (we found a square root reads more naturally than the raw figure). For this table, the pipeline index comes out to 4.55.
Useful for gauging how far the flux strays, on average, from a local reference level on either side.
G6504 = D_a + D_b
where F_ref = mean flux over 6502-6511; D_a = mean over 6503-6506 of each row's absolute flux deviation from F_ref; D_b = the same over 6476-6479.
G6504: 5.8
